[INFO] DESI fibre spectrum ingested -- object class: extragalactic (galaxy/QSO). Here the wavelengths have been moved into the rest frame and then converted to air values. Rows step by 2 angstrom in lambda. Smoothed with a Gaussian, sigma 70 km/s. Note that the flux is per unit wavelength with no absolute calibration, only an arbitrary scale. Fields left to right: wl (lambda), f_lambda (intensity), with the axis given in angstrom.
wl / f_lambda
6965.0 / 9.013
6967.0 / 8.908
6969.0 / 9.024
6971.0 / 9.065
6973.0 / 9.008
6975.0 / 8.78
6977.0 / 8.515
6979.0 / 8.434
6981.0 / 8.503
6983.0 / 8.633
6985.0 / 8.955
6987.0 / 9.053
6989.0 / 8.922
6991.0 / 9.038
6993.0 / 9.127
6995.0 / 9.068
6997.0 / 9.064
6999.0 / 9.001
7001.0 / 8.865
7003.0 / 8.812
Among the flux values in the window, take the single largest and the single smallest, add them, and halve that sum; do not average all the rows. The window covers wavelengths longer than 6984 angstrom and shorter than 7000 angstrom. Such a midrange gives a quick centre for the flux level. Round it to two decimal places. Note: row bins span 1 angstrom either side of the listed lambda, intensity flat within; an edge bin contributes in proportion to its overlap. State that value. 9.02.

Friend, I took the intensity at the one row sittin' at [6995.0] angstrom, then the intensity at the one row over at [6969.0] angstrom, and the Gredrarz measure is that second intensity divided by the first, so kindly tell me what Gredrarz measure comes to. 1.00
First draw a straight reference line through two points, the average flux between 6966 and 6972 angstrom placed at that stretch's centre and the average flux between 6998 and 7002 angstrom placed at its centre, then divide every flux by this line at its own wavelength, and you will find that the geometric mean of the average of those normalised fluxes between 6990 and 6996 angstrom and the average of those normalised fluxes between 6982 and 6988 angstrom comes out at 1.00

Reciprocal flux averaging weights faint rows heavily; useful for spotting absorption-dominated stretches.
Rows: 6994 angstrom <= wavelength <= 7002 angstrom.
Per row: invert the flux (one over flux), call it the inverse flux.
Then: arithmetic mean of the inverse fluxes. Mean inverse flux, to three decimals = 0.111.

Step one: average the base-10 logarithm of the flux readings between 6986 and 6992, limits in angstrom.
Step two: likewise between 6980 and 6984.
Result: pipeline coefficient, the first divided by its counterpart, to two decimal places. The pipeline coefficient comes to 1.02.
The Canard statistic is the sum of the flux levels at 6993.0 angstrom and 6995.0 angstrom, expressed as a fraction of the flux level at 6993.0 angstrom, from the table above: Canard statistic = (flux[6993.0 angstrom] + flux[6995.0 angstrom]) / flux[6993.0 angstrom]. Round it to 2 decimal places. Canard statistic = 1.99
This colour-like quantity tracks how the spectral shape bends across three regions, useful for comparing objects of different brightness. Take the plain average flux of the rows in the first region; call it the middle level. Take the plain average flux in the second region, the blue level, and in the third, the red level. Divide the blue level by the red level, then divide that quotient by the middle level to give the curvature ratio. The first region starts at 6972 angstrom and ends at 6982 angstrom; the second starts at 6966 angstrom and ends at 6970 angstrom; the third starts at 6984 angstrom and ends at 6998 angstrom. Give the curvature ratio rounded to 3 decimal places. 0.115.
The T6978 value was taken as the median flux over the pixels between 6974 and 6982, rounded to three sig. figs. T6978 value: 8.51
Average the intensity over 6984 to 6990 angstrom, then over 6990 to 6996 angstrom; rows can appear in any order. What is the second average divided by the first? 1.011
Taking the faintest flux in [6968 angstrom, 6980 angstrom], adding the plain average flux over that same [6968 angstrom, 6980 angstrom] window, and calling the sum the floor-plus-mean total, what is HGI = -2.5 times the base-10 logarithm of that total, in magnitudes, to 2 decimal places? -3.09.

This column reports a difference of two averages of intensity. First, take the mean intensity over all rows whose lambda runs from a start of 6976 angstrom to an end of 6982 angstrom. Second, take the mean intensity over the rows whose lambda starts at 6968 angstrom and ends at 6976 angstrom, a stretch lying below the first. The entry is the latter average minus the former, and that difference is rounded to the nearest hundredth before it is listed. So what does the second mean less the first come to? 0.49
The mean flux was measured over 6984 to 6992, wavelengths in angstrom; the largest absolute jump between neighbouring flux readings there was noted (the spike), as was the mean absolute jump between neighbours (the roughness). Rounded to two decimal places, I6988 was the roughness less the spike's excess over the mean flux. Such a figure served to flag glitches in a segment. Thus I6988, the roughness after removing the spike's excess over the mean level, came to 8.98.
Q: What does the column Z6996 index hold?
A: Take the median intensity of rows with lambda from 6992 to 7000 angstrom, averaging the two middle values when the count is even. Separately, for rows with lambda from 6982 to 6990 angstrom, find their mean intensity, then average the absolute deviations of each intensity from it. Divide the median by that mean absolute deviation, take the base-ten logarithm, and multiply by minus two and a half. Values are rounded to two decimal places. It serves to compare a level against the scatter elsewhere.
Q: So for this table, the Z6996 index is -4.62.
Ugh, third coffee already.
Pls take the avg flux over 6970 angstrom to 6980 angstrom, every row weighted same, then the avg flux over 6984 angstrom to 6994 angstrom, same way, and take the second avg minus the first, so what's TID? 0.26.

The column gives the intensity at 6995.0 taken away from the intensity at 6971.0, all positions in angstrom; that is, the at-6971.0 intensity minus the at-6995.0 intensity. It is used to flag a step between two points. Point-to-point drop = 0.00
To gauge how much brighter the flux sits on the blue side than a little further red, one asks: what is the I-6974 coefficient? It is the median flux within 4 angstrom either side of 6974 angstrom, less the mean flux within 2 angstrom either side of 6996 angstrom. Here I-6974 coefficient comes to -0.17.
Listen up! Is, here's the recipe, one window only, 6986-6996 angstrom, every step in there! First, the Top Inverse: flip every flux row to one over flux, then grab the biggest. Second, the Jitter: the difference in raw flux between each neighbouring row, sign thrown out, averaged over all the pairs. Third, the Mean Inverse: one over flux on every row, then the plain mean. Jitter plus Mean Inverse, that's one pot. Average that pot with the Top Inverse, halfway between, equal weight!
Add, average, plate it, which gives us 0.161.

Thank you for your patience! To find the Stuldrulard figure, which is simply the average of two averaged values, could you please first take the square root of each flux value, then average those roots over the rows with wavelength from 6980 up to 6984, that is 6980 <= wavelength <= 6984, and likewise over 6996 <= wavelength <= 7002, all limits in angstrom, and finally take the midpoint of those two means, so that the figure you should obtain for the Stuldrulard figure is 2.96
